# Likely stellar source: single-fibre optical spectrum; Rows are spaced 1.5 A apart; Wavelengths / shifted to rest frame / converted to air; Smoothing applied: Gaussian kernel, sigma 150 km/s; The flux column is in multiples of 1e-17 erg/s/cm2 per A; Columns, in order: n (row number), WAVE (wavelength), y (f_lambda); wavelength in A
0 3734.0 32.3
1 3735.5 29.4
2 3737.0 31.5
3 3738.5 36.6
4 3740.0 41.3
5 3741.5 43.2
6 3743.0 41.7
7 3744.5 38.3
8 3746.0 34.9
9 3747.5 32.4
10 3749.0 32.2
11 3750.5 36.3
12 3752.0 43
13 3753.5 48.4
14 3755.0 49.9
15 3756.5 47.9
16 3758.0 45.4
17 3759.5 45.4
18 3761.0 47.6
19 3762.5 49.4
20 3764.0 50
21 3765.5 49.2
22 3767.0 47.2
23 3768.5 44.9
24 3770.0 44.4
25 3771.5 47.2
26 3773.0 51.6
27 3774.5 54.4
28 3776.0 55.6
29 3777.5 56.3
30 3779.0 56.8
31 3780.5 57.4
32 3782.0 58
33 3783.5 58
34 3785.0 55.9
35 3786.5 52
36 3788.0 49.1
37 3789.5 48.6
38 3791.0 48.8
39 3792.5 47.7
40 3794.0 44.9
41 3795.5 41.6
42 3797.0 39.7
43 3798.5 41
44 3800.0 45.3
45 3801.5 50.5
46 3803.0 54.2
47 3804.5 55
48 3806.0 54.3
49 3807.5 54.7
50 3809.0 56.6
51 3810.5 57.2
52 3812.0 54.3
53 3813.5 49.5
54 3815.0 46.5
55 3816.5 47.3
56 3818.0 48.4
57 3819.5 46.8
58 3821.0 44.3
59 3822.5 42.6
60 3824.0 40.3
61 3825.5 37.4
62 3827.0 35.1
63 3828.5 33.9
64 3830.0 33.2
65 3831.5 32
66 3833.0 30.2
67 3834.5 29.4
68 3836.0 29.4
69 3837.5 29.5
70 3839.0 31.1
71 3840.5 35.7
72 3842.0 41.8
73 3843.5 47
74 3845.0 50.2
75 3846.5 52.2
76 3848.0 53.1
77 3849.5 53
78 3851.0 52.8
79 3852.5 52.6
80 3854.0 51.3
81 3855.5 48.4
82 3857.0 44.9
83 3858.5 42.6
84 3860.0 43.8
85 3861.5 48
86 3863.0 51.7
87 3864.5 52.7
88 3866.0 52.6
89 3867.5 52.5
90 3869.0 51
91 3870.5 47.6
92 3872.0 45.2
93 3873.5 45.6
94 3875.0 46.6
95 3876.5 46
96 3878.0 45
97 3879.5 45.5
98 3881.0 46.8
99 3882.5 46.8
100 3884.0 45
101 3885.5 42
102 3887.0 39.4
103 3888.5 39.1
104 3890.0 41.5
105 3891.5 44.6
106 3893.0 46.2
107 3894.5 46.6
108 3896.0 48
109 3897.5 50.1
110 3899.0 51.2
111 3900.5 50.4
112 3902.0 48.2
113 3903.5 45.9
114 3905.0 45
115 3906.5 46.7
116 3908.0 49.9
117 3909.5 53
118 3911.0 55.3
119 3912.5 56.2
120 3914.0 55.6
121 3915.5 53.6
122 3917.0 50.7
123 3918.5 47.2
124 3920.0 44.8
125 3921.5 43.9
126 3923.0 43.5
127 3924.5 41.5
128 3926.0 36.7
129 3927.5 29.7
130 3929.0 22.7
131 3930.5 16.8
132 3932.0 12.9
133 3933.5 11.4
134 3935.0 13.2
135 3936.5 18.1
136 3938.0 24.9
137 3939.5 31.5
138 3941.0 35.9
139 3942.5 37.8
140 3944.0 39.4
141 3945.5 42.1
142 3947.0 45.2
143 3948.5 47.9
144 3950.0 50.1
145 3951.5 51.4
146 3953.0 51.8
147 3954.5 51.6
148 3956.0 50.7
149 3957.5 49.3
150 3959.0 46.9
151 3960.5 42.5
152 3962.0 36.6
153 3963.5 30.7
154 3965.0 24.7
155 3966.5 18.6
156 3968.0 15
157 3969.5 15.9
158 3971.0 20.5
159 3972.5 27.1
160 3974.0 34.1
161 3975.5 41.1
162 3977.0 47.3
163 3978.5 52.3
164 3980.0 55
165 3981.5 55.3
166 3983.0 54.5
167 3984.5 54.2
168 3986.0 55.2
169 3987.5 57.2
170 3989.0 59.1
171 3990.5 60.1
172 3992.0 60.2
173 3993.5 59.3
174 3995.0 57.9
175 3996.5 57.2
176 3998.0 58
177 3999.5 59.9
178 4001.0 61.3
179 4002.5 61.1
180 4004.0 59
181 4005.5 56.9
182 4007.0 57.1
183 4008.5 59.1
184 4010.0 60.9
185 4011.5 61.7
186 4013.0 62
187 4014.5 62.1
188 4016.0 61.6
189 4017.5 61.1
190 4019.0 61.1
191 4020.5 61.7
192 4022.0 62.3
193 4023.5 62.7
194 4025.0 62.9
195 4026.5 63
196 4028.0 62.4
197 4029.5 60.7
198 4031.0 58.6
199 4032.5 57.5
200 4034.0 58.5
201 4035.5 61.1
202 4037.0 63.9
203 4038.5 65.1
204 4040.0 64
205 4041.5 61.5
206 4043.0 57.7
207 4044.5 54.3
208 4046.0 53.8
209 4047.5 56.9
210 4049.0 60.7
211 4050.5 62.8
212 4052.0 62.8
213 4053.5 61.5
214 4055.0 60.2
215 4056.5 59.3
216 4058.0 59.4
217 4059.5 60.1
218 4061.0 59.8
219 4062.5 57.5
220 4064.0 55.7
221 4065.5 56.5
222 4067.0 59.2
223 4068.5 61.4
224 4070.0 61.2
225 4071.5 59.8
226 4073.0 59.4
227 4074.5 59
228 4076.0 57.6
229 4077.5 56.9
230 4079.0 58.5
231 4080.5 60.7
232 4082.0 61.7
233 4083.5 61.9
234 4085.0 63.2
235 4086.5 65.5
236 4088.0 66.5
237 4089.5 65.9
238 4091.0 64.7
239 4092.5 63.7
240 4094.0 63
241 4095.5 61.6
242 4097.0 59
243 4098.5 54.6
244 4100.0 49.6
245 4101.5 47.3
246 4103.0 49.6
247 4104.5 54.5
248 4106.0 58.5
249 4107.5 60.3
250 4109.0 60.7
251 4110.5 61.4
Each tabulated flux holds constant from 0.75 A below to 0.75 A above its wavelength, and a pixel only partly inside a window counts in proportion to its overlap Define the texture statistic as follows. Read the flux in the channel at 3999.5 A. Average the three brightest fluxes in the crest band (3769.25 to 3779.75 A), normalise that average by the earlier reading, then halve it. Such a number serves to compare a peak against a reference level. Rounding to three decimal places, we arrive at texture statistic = 0.469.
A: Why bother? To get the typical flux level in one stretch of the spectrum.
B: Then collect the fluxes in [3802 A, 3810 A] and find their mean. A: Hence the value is 55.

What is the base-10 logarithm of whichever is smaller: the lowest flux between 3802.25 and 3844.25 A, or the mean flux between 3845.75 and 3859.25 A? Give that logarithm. 1.47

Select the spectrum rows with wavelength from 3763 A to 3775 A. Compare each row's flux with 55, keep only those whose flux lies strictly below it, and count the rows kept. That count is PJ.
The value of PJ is 8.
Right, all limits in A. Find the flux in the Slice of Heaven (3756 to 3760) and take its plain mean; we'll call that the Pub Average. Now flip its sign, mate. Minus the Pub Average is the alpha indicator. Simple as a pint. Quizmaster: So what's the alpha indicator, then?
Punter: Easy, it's -46.2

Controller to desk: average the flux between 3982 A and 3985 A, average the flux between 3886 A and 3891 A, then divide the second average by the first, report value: 0.74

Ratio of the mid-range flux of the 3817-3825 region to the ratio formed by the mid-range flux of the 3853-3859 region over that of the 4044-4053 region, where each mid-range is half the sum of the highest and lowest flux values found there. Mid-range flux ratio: 55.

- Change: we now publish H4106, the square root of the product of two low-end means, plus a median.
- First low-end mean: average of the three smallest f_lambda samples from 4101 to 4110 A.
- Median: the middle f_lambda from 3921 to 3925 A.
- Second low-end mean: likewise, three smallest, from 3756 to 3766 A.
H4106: 92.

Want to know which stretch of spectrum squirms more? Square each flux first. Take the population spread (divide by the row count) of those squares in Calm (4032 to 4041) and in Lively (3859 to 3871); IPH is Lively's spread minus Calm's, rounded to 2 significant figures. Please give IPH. -61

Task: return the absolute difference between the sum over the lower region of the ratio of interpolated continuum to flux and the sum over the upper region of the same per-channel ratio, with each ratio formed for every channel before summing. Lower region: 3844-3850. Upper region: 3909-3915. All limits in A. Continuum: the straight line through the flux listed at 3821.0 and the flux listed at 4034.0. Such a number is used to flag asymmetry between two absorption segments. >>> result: 0.13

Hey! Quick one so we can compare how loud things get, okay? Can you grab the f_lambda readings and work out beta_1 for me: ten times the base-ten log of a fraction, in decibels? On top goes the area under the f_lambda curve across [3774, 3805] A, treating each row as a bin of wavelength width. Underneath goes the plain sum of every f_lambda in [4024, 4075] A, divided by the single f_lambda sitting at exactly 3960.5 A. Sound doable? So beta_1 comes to 15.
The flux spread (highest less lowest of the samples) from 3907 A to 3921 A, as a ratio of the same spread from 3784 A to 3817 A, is 0.65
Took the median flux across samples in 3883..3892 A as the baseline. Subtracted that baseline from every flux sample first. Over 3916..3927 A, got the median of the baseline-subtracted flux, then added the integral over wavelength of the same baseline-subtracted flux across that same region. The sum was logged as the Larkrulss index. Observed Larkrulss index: 26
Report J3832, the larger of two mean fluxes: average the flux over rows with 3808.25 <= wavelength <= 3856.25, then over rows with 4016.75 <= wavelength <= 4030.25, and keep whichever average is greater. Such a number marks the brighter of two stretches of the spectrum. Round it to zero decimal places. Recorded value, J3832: 62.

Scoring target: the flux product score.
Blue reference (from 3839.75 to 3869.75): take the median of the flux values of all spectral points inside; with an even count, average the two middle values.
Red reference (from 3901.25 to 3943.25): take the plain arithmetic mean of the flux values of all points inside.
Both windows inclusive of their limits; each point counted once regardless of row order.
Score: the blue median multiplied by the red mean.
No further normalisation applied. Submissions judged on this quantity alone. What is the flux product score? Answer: 1959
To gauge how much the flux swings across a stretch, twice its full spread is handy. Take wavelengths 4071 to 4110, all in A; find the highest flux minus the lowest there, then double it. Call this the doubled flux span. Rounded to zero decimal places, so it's 38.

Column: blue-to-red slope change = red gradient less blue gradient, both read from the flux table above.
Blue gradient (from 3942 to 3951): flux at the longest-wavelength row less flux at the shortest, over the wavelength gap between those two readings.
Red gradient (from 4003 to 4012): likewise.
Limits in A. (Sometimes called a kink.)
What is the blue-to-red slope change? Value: -1.28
